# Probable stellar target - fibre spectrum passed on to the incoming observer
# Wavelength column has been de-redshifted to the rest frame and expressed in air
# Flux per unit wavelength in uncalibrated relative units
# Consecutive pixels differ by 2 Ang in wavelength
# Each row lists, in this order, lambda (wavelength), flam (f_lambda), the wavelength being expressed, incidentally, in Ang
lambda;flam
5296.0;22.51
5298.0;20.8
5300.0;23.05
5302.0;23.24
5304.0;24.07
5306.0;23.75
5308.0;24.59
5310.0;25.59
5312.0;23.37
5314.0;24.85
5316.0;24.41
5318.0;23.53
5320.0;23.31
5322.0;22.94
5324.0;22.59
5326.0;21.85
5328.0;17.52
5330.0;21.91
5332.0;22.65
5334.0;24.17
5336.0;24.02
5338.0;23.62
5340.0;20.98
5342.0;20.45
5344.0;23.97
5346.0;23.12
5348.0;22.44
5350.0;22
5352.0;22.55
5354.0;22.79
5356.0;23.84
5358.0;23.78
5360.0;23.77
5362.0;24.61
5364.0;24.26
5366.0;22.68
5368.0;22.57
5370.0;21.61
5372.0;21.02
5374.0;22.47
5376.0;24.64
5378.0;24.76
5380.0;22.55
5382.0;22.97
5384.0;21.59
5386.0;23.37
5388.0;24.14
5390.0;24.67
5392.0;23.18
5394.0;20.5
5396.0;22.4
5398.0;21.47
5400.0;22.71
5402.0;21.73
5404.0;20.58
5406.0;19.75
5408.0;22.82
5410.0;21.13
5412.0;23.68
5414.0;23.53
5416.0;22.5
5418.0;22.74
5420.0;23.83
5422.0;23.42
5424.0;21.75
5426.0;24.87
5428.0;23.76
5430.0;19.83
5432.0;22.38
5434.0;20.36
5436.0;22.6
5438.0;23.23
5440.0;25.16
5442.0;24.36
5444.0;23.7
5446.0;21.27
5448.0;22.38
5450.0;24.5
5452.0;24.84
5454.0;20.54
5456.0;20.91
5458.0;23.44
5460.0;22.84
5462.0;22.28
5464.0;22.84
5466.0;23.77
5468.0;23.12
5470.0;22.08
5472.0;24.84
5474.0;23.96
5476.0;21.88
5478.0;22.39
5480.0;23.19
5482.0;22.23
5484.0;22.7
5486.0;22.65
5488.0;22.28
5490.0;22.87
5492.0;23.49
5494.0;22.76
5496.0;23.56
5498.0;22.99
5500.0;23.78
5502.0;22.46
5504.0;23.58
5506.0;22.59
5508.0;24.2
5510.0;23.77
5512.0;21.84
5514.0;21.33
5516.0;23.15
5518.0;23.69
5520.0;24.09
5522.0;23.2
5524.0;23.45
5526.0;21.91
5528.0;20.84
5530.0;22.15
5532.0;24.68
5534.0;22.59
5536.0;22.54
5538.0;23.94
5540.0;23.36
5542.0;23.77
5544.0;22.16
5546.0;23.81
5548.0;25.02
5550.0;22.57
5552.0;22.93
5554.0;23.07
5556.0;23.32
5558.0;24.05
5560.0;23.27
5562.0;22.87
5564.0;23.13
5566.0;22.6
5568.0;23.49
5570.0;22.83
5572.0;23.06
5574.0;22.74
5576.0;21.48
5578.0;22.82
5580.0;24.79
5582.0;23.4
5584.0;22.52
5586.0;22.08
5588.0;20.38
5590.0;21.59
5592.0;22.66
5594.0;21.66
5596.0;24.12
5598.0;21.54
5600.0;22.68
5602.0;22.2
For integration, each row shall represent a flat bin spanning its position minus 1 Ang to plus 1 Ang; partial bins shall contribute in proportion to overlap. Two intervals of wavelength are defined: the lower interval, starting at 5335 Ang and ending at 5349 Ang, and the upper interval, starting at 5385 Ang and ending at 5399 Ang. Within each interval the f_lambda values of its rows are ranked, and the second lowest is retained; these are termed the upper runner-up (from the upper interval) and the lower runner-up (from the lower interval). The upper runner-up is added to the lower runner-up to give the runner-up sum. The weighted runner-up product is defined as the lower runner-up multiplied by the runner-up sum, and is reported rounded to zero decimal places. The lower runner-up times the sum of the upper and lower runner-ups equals 891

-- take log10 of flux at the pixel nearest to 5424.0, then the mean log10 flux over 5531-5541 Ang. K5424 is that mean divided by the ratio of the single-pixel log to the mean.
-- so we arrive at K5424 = 1.40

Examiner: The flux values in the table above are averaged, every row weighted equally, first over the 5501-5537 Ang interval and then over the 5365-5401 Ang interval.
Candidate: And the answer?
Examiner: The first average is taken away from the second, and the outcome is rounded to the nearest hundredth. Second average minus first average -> -0.15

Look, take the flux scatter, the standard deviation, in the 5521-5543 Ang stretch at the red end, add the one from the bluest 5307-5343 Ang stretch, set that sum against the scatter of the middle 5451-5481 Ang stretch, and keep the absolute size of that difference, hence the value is 1.7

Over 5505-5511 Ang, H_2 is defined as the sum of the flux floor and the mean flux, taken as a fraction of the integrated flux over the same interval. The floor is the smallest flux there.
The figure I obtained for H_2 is 0.327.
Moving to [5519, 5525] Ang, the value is 0.331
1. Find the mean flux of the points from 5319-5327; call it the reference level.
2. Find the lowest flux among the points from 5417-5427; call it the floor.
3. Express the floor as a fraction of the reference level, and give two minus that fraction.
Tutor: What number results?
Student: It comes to 1.04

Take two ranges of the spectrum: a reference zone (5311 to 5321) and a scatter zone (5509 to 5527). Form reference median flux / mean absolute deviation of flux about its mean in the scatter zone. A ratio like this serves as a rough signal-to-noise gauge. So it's 28.4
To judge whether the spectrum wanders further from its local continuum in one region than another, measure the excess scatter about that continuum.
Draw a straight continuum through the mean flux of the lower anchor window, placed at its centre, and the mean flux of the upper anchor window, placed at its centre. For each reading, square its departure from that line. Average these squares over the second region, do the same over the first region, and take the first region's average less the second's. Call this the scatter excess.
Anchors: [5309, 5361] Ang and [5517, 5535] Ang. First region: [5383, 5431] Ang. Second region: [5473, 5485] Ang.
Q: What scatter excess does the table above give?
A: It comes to 1.69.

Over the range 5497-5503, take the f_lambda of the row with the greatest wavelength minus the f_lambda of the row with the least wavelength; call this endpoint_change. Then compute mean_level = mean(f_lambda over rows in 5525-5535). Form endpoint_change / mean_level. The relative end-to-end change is -0.02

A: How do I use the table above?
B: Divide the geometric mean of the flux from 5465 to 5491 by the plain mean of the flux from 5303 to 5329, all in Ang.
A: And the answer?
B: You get 0.98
